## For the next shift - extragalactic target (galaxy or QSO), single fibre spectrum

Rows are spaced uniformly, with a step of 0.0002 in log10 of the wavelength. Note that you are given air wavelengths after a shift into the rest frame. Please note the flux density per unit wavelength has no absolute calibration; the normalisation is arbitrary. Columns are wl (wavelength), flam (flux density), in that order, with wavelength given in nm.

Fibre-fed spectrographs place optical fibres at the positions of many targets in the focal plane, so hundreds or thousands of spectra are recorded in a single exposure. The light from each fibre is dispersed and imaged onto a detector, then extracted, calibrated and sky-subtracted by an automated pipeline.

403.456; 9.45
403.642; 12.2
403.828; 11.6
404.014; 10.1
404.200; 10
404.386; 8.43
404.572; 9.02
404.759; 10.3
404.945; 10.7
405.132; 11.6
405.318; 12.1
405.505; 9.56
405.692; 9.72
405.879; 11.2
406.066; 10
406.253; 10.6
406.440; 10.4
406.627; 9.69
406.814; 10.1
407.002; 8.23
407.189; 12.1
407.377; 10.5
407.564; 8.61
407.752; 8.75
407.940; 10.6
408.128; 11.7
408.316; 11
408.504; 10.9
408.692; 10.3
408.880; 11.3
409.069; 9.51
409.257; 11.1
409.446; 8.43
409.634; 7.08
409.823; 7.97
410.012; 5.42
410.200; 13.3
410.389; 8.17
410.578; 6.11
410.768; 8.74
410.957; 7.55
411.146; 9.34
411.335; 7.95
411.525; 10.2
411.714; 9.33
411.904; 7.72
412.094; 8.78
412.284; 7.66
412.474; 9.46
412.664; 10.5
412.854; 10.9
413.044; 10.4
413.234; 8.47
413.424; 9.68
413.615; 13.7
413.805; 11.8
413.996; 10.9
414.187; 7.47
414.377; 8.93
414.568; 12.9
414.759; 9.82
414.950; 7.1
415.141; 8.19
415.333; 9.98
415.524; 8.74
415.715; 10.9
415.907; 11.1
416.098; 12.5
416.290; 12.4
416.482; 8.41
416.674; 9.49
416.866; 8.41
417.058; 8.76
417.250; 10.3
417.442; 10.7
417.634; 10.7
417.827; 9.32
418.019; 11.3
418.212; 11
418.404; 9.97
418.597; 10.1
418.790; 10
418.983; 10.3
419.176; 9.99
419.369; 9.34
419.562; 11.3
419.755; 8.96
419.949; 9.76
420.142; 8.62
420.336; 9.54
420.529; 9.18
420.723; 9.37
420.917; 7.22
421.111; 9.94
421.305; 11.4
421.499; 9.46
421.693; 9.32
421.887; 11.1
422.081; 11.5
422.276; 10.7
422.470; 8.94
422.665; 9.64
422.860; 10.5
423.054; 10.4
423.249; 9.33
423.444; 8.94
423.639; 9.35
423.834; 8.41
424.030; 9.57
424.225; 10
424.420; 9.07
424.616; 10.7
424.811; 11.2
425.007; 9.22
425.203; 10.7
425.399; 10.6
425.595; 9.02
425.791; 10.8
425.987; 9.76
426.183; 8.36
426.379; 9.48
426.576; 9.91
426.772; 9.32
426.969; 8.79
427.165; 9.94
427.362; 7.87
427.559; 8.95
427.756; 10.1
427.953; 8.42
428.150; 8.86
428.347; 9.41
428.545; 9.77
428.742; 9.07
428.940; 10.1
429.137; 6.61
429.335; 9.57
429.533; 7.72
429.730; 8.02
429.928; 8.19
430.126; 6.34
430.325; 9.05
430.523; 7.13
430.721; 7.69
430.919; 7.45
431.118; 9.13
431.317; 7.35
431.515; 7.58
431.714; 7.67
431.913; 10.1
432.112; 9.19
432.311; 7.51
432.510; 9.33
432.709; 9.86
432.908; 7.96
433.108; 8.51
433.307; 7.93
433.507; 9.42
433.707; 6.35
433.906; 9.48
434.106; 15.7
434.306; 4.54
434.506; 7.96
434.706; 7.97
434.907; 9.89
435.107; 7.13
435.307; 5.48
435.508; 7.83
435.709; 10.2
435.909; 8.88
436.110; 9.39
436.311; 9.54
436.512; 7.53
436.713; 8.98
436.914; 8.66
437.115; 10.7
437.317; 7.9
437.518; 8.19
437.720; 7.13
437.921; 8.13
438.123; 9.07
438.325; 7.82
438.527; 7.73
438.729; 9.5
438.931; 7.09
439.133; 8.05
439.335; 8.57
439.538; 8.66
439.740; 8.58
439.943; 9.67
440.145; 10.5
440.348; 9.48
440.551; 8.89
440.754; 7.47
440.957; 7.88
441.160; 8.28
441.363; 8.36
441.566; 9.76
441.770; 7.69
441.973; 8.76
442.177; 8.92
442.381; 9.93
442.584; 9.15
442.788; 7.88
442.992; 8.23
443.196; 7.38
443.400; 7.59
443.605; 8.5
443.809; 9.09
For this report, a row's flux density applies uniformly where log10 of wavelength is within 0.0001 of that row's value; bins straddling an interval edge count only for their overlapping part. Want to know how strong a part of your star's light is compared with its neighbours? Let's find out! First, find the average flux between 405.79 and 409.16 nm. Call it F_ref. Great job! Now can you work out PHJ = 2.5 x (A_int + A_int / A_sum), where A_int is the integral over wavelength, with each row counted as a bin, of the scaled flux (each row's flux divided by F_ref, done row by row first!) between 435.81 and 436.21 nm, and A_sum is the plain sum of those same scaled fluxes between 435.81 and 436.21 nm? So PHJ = 1.39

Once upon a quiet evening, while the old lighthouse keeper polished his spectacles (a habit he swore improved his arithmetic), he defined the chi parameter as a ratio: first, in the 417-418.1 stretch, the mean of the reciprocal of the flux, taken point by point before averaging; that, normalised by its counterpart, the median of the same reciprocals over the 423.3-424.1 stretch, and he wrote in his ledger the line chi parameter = 0.90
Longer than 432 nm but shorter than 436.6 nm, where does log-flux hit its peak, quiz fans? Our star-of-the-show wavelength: 434.106 nm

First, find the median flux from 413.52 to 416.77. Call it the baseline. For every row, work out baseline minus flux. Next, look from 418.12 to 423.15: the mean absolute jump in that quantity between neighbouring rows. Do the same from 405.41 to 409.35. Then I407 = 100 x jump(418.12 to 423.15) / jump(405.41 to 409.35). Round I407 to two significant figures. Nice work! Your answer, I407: 88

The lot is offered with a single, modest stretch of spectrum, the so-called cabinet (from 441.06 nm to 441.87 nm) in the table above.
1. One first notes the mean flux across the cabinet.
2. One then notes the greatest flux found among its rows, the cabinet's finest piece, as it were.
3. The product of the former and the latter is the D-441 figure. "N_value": 83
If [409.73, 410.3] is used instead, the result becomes 118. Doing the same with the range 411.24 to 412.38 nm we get 88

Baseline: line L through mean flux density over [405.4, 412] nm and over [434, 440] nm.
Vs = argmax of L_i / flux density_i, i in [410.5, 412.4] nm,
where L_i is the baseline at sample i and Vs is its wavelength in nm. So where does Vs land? 410.578 nm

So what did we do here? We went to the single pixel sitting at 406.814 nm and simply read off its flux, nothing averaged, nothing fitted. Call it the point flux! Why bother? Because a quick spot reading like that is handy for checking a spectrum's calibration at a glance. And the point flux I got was 10.1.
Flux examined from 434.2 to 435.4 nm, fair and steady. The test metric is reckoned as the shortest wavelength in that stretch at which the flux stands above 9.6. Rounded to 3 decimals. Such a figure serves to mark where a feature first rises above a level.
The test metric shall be 434.907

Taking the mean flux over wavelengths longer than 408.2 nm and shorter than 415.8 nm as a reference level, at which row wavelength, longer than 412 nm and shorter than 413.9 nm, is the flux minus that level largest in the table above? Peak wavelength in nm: 413.615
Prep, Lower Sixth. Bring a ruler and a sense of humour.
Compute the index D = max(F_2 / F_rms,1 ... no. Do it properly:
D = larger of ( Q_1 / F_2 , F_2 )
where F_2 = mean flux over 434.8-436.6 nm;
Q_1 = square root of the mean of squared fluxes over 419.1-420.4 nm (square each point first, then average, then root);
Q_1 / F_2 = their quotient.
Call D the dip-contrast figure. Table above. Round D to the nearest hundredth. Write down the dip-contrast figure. 8.43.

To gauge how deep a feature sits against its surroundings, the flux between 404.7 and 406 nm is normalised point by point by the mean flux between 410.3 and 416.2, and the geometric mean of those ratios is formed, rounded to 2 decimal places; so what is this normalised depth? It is 1.12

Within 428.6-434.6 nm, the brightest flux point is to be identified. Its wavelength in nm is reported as 434.106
